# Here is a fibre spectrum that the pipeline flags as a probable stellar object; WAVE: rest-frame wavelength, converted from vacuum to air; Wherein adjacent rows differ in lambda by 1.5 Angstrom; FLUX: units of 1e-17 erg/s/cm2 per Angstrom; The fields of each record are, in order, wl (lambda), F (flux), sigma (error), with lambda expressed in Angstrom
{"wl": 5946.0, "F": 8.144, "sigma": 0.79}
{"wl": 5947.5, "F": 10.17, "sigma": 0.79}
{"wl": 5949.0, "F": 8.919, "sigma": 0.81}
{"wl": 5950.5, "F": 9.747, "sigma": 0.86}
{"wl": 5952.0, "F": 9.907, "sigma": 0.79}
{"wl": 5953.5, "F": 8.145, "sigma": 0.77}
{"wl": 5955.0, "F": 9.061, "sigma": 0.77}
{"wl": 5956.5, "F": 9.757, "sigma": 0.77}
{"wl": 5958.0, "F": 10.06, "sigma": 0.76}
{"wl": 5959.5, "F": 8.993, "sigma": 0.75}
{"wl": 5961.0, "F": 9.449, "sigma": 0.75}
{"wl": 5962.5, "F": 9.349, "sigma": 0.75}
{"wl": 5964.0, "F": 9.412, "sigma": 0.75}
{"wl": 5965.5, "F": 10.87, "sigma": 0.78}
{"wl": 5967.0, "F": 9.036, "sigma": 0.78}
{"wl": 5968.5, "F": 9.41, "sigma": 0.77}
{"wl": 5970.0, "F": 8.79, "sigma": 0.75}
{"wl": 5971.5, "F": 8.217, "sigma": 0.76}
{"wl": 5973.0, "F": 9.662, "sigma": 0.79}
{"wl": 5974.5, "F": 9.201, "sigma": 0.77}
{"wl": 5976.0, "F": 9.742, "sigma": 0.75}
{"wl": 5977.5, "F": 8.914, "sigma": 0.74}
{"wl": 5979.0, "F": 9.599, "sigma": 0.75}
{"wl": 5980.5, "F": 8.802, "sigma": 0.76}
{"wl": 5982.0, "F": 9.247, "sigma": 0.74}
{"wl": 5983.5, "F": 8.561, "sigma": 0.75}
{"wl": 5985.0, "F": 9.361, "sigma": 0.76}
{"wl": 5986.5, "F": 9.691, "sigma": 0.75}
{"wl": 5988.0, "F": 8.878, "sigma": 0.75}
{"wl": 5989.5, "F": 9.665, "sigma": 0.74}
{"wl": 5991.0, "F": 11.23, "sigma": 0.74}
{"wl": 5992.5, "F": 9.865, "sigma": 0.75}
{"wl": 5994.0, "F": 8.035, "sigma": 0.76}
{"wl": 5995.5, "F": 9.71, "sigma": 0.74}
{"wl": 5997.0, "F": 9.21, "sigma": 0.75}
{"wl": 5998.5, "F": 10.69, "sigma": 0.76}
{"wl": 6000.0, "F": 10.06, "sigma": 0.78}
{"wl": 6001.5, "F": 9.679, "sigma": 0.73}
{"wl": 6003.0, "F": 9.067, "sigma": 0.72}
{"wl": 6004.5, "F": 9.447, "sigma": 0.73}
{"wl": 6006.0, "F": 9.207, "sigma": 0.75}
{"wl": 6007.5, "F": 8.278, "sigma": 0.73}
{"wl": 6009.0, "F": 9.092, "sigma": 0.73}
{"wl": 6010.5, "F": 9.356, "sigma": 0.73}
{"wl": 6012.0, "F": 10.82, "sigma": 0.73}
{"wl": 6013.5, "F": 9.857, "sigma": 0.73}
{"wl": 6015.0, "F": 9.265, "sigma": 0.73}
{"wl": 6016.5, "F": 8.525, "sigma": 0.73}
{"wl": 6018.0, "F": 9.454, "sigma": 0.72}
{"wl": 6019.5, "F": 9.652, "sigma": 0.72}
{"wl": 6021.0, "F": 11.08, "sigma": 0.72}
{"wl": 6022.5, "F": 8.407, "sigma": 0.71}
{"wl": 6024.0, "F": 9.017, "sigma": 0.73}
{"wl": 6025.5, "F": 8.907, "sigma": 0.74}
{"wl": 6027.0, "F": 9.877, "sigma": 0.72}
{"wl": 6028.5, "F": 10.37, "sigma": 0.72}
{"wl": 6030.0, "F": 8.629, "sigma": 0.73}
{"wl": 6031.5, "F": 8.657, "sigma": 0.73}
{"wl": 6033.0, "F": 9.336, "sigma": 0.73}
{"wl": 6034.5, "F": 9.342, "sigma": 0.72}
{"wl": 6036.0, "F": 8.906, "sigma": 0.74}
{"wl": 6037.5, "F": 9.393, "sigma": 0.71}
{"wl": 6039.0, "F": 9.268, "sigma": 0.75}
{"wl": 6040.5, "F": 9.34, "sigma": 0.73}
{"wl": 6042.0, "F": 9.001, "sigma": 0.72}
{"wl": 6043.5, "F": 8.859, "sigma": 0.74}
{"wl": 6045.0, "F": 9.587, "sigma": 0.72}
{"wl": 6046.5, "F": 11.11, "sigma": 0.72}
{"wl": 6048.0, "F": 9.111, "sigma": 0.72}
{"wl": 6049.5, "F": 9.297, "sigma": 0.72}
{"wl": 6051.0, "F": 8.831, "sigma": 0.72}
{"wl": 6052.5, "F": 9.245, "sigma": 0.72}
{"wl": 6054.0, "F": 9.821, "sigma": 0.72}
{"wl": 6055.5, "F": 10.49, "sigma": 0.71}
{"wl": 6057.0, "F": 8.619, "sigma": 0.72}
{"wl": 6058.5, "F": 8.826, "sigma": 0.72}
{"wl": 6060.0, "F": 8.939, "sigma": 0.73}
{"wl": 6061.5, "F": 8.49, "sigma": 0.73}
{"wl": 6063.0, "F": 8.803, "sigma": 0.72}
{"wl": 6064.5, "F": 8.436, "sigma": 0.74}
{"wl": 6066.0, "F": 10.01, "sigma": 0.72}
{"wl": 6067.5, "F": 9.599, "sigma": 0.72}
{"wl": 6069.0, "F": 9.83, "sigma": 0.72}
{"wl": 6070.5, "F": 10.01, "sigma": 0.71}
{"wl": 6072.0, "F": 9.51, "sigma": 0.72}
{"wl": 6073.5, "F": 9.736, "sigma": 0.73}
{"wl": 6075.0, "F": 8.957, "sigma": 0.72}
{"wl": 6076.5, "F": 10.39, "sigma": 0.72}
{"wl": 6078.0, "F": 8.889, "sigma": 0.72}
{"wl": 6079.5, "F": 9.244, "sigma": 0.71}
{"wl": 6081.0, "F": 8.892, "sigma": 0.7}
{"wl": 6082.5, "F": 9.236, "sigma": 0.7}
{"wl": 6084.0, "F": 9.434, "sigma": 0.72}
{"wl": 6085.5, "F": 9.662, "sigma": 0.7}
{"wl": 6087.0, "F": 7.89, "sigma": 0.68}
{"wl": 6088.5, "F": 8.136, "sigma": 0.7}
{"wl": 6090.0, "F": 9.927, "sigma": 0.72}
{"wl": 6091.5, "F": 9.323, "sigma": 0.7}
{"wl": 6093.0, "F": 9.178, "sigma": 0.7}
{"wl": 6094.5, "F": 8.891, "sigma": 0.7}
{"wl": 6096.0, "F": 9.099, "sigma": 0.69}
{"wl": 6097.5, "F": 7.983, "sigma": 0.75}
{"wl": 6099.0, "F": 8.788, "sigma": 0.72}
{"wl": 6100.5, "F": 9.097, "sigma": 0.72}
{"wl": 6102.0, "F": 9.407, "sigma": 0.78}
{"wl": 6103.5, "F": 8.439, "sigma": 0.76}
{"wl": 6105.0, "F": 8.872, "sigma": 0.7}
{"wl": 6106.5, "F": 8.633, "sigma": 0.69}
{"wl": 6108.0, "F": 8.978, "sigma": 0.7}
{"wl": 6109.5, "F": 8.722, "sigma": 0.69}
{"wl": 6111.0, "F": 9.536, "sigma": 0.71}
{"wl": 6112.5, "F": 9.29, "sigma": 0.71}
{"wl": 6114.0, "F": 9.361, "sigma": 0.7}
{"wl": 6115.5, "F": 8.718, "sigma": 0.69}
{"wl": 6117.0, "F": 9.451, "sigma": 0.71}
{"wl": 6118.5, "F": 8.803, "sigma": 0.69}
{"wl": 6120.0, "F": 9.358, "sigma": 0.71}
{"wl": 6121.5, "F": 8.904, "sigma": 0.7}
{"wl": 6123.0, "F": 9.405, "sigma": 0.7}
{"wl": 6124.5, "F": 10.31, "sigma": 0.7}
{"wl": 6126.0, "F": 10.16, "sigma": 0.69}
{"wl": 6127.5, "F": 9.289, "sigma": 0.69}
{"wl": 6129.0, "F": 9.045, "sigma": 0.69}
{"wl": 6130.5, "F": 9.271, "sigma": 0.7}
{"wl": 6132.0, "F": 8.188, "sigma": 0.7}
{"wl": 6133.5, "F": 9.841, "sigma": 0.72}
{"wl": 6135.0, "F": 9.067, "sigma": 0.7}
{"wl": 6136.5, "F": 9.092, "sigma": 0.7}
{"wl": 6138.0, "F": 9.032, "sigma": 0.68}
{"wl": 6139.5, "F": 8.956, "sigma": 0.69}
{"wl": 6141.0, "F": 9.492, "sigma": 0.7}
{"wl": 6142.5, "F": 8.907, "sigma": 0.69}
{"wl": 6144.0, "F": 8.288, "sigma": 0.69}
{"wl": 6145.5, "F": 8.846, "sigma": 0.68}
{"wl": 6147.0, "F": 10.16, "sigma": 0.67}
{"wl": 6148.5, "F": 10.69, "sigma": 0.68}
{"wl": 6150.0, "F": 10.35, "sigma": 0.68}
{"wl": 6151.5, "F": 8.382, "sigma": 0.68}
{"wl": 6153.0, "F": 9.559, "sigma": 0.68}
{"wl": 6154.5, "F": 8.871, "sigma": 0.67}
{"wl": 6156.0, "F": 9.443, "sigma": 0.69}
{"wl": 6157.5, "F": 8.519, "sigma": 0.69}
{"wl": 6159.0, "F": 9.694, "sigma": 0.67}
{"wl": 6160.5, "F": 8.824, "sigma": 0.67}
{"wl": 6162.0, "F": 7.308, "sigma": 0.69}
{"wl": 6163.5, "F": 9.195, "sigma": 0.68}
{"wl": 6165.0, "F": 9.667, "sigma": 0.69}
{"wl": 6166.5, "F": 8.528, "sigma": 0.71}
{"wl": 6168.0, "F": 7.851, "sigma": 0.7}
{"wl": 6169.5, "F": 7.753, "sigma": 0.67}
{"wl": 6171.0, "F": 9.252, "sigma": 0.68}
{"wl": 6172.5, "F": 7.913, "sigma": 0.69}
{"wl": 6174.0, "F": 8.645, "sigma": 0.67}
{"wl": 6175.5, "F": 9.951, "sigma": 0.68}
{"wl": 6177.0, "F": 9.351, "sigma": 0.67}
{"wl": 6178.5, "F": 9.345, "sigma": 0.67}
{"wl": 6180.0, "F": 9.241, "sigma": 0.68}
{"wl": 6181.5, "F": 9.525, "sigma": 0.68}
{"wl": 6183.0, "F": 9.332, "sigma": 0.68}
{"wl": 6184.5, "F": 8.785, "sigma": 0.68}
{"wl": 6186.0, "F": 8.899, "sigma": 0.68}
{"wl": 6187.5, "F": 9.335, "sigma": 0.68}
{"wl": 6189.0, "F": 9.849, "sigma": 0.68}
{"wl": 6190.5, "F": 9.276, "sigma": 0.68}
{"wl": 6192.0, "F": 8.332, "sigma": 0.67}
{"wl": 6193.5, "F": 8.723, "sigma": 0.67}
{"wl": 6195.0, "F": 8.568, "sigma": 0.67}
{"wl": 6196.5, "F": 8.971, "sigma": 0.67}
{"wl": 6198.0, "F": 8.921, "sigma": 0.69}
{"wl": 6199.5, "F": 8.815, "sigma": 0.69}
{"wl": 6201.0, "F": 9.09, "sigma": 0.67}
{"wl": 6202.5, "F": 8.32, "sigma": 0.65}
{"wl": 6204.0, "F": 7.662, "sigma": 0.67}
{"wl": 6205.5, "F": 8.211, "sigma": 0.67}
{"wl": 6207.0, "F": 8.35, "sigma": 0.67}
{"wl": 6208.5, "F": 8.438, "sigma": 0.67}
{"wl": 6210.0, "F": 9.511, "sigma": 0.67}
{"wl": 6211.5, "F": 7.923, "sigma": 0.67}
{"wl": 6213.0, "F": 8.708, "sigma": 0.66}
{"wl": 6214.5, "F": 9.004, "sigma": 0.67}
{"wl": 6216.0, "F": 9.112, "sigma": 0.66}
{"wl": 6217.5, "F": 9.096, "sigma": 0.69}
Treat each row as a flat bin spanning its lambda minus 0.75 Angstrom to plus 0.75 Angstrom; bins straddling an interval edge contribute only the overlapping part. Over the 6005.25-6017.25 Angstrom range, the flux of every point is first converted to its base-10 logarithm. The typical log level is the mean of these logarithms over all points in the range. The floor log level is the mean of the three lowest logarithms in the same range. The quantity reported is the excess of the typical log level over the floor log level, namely 0.031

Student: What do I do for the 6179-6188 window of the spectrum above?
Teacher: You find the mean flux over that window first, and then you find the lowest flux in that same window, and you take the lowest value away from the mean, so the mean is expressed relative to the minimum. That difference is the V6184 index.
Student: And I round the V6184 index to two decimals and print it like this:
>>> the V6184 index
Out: 0.40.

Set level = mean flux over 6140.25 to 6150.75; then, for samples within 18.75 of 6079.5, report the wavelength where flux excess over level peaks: 6076.5 Angstrom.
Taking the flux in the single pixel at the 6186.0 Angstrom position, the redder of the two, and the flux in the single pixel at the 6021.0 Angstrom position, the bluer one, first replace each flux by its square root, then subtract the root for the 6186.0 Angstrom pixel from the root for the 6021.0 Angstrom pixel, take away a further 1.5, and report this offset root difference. -1.15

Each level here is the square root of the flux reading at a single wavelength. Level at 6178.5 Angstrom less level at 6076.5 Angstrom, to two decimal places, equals -0.17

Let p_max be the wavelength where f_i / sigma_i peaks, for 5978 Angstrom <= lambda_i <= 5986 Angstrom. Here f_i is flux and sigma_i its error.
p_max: 5979.0 Angstrom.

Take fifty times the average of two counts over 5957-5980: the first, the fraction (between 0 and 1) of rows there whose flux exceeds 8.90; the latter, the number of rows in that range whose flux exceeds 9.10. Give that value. 272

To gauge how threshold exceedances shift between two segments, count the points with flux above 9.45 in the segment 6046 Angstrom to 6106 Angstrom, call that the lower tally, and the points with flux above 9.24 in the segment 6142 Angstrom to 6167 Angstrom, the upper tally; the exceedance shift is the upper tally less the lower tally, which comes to -5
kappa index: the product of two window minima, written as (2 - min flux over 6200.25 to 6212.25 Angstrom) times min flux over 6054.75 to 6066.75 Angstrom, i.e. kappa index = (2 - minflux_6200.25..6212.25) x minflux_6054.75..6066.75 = -47.8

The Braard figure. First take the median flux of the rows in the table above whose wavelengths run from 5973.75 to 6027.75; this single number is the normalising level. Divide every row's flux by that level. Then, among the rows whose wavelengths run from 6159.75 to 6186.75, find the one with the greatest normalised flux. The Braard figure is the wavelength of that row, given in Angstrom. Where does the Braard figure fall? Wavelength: 6175.5 Angstrom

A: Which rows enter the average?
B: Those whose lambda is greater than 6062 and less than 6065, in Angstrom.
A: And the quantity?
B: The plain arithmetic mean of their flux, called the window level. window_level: 8.6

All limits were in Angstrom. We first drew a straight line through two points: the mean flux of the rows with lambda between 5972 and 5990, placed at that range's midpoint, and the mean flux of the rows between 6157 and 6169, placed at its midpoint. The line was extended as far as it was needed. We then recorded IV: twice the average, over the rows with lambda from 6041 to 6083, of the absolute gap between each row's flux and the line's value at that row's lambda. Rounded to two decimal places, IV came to 1.05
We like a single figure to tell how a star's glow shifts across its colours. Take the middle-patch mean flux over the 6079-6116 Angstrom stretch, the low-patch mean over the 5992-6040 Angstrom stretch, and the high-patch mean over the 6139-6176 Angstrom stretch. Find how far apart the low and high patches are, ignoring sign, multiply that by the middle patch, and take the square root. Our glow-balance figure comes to 1.9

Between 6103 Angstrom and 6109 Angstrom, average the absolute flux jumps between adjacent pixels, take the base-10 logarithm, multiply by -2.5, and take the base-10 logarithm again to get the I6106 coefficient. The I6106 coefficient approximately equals 0.07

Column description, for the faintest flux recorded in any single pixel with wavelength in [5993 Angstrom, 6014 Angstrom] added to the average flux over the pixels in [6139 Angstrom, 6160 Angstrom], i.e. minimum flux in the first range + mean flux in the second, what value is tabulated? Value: 17.33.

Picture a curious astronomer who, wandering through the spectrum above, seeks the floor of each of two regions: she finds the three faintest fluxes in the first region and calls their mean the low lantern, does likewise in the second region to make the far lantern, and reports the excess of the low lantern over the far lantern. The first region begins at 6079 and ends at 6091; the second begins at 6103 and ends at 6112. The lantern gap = -0.3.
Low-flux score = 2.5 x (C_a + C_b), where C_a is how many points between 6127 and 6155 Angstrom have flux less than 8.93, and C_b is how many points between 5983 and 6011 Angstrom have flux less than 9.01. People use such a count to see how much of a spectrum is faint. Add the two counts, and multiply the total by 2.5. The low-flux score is 25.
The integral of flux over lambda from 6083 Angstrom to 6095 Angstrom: 109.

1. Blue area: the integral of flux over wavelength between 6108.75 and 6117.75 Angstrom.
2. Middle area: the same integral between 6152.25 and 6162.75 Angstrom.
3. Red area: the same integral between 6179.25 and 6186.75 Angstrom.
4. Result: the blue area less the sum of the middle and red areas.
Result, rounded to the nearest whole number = -79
